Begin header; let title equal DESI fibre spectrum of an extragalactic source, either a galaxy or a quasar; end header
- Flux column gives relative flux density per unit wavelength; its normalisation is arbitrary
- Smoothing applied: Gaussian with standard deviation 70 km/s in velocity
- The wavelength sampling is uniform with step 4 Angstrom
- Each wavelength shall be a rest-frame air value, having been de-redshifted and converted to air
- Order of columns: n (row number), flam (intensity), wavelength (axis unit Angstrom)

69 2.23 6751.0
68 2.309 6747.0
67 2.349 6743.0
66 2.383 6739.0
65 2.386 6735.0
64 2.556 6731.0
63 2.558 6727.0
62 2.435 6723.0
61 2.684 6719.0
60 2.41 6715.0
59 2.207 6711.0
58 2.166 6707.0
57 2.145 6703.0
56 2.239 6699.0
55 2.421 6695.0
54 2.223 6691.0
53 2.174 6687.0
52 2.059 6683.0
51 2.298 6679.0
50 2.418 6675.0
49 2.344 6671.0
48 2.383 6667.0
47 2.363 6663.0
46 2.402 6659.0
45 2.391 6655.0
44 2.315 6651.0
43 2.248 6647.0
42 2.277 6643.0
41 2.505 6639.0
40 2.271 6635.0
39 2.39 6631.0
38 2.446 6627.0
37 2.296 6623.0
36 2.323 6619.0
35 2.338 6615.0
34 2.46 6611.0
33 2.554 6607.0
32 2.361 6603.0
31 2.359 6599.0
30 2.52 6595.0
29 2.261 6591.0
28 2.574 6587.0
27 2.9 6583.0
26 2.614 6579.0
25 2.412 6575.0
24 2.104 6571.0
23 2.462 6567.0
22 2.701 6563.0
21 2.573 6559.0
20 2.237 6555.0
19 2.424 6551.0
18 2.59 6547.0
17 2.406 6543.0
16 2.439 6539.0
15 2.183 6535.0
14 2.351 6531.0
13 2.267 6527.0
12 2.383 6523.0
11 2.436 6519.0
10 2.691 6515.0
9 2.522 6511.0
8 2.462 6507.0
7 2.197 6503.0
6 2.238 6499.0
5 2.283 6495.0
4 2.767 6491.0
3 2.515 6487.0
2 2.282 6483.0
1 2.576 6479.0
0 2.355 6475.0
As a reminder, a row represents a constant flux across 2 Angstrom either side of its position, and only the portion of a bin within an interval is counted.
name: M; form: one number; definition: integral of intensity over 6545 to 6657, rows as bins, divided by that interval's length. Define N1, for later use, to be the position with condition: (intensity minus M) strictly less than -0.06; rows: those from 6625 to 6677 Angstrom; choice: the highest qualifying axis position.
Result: 6671.0 Angstrom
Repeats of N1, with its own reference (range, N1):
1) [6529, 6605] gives 6603.0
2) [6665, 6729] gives 6711.0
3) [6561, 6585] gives 6571.0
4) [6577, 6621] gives 6619.0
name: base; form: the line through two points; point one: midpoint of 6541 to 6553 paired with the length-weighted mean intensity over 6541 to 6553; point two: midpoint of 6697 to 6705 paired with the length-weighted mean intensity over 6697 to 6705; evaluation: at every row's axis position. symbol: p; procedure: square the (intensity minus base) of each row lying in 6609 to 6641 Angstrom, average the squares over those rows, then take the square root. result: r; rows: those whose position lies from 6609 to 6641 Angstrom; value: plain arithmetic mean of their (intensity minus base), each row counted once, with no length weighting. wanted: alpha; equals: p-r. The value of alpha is 0.05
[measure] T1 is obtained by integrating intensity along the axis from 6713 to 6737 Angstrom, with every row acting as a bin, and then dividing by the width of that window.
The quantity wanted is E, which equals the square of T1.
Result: 6.3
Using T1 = 2.50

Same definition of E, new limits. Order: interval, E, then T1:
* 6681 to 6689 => 4.5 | 2.12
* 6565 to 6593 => 6.1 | 2.48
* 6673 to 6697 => 5.1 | 2.27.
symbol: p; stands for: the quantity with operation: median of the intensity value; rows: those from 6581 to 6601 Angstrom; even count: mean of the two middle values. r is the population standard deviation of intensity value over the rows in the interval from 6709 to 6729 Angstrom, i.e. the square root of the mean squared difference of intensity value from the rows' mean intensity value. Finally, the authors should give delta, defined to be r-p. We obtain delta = -2.36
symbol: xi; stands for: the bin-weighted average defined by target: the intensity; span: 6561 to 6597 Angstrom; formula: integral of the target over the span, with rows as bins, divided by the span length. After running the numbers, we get 2.51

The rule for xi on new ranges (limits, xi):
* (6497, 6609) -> 2.44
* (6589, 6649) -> 2.37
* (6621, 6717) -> 2.31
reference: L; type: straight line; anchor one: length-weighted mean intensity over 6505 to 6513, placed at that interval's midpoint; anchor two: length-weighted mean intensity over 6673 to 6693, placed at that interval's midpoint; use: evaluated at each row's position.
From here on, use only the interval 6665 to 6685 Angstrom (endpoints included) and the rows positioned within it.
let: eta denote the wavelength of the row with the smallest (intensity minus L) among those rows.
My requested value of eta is 6683.0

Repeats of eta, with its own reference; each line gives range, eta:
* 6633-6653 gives 6647.0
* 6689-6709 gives 6703.0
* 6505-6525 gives 6523.0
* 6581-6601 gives 6591.0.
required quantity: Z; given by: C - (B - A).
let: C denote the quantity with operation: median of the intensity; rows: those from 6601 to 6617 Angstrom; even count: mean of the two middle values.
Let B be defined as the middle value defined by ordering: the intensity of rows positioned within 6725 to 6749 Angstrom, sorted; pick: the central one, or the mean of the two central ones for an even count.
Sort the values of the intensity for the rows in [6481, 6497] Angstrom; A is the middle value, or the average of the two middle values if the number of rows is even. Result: 2.4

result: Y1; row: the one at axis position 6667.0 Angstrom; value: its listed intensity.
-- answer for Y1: 2.383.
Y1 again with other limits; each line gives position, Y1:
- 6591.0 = 2.261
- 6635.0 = 2.271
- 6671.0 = 2.344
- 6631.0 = 2.39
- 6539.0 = 2.439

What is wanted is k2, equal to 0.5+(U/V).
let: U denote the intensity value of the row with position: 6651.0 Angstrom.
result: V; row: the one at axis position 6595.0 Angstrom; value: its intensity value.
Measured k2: 1.42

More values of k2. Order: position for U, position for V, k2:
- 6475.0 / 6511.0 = 1.43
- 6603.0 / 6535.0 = 1.58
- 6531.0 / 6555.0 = 1.55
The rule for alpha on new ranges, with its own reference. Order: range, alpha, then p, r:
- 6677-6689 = 0.15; 0.11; -0.05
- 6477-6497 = 0.31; 0.21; -0.10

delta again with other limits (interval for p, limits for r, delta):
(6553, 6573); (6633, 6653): -2.37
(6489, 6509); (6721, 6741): -2.20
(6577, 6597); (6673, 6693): -2.45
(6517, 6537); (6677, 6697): -2.23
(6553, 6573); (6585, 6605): -2.35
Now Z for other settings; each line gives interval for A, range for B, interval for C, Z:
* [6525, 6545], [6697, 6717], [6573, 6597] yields 2.7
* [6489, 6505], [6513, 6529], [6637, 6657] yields 2.2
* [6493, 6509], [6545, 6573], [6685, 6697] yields 2.0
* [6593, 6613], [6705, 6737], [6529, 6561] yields 2.5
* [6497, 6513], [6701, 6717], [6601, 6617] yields 2.6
